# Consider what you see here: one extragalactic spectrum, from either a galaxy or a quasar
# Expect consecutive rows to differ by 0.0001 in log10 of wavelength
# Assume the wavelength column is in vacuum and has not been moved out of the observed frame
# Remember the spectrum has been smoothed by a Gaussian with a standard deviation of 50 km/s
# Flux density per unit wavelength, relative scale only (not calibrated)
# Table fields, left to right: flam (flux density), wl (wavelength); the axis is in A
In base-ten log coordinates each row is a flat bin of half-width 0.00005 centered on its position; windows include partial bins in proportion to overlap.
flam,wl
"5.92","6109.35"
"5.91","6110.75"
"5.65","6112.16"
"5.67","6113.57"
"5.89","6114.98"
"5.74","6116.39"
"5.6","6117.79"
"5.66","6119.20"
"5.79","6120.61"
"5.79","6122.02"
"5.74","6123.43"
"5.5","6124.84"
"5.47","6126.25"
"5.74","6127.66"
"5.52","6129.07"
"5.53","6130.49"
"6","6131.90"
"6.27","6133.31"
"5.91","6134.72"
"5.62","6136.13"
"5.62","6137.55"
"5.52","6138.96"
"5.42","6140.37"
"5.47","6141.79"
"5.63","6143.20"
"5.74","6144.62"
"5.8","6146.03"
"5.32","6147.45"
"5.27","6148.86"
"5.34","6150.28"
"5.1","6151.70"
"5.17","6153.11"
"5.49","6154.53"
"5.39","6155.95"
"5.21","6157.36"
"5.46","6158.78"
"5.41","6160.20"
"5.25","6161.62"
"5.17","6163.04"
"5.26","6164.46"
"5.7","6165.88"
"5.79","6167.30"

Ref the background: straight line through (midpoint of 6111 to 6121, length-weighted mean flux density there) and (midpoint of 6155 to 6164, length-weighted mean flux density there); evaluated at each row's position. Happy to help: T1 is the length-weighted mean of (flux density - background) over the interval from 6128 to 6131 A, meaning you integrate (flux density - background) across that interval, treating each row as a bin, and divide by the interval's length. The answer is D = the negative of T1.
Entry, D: 0.04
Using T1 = -0.044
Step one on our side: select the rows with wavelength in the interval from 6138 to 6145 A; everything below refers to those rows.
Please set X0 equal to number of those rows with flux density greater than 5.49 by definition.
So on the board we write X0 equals 3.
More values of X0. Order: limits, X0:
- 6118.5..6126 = 5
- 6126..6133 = 4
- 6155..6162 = 0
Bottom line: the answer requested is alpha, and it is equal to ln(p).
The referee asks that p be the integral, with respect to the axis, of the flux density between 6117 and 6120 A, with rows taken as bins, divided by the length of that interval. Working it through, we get 1.73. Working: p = 5.65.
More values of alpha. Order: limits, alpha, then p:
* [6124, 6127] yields 1.71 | 5.50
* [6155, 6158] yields 1.67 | 5.33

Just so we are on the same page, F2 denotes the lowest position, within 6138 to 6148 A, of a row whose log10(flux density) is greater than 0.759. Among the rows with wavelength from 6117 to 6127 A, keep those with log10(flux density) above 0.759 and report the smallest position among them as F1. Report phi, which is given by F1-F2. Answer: -25.4 A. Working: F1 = 6120.61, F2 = 6146.03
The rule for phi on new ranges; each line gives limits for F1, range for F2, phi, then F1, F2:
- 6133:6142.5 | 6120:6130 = 12.7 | 6133.31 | 6120.61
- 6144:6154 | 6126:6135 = 14.1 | 6146.03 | 6131.90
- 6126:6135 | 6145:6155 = -14.1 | 6131.90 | 6146.03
